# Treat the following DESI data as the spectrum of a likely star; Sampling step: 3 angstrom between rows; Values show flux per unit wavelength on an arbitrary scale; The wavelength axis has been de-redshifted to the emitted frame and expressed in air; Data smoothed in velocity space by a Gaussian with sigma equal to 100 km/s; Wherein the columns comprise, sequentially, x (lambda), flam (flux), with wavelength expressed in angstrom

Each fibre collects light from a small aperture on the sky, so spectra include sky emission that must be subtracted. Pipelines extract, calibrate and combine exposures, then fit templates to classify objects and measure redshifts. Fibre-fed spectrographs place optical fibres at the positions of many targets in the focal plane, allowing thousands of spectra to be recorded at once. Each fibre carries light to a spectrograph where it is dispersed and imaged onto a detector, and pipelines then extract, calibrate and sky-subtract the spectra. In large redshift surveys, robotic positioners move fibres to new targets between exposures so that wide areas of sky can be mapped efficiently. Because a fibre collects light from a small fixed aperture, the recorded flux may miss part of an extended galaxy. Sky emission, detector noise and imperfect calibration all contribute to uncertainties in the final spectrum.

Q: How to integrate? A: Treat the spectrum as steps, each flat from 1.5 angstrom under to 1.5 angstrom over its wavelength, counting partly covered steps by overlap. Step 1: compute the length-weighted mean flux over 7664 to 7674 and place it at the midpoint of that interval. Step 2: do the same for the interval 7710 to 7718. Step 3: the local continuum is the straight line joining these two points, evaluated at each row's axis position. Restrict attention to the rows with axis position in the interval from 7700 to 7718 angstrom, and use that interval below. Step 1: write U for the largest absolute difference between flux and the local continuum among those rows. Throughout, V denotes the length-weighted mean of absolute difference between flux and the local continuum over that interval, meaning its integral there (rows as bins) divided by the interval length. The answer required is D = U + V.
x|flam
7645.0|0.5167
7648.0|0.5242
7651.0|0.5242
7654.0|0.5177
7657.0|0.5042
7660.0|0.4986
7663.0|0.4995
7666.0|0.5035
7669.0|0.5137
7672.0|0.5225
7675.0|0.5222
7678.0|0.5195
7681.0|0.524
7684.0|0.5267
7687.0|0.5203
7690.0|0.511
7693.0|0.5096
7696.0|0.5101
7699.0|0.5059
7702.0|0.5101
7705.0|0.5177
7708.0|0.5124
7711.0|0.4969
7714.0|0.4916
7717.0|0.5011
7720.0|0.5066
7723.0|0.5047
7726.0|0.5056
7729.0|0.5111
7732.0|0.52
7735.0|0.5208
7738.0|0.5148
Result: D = 0.0268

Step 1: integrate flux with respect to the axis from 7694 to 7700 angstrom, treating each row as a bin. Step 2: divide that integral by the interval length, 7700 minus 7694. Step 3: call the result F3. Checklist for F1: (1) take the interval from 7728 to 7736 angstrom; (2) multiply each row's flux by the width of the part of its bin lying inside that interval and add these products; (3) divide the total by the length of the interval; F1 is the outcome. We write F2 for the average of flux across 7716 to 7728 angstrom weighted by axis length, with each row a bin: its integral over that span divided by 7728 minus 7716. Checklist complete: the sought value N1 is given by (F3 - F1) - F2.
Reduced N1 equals -0.514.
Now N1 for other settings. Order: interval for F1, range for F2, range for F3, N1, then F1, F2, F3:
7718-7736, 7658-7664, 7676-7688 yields -0.488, 0.5109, 0.499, 0.523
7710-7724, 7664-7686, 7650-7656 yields -0.499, 0.5001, 0.518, 0.519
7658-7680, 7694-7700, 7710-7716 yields -0.525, 0.5115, 0.508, 0.495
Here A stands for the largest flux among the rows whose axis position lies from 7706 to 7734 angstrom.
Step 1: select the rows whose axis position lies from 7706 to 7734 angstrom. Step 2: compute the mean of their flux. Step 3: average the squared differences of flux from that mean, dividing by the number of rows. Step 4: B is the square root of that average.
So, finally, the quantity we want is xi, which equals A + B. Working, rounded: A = 0.52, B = 0.0080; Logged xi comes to 0.528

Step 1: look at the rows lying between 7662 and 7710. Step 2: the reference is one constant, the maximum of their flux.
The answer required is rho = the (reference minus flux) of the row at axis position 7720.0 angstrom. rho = 0.020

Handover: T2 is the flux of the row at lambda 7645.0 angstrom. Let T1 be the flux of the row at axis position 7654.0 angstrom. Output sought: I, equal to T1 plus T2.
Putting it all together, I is 1.034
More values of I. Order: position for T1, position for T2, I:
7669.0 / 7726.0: 1.019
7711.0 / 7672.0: 1.019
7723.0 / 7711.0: 1.002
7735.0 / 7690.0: 1.032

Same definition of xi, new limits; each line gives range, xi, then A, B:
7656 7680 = 0.532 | 0.5225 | 0.0095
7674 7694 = 0.533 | 0.5267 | 0.0060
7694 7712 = 0.524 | 0.5177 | 0.0064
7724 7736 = 0.527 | 0.5208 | 0.0063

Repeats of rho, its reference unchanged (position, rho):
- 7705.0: 0.009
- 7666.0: 0.023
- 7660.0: 0.028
